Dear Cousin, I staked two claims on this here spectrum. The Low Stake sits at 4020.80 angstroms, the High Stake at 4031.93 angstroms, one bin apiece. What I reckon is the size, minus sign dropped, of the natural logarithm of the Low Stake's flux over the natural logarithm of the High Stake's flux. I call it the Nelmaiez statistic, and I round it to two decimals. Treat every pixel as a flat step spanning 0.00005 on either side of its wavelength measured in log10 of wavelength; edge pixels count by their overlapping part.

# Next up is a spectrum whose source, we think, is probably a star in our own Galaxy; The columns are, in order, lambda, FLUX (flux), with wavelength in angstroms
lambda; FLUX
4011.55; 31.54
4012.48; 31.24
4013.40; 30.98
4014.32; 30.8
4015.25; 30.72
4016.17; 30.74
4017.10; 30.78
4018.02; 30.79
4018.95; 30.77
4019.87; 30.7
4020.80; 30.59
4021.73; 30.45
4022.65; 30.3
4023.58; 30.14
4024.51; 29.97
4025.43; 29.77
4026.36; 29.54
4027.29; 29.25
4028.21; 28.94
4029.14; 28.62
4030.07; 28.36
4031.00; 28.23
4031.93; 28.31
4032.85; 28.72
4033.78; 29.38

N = 1.02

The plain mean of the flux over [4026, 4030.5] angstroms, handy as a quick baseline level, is 28.9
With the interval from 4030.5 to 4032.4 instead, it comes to 28.3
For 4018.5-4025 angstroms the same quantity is 30.4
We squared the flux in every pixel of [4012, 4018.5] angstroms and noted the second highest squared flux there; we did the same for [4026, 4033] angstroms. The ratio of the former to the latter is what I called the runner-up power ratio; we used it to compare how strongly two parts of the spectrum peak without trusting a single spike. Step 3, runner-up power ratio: 1.122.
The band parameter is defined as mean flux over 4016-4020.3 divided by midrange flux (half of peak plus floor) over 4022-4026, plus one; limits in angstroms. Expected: 2.024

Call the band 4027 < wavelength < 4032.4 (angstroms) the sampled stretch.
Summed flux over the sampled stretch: 172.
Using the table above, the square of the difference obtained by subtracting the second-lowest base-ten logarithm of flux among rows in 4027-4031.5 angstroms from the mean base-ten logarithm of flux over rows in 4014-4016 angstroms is 0.0012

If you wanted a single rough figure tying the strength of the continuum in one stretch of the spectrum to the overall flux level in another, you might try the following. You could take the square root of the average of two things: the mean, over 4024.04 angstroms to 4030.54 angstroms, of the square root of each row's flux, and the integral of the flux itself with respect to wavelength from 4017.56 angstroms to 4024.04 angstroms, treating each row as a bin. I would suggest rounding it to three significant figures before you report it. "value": 10.1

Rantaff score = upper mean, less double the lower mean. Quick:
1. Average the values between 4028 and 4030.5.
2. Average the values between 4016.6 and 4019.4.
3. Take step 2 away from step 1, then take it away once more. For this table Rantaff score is -32.9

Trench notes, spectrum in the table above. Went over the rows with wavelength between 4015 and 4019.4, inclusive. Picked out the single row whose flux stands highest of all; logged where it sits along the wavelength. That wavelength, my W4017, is 4018.02 angstroms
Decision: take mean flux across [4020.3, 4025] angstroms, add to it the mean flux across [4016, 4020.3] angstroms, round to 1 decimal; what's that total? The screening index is 61.0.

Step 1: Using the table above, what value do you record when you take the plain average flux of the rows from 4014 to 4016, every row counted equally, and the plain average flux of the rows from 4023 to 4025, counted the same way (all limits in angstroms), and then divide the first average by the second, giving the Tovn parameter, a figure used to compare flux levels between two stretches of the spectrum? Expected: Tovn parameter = 1.02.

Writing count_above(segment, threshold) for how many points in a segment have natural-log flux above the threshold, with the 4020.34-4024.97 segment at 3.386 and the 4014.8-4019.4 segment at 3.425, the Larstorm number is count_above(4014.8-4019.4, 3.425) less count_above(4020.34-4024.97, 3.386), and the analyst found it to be -1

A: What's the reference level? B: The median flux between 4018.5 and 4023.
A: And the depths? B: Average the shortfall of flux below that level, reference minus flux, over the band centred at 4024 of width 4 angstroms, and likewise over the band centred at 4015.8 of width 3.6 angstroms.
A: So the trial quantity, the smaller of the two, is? -0.17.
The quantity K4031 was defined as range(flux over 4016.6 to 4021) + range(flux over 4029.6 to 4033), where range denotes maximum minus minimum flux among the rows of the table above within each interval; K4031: 0.69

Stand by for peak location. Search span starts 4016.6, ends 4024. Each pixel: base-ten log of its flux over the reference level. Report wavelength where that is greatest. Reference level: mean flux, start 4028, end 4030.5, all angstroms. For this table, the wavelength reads 4018.02 angstroms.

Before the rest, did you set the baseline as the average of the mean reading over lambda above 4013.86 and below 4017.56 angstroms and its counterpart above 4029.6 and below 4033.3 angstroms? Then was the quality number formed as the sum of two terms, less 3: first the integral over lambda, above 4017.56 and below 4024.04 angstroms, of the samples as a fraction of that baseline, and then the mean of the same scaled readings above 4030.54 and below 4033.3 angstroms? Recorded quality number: 4.6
